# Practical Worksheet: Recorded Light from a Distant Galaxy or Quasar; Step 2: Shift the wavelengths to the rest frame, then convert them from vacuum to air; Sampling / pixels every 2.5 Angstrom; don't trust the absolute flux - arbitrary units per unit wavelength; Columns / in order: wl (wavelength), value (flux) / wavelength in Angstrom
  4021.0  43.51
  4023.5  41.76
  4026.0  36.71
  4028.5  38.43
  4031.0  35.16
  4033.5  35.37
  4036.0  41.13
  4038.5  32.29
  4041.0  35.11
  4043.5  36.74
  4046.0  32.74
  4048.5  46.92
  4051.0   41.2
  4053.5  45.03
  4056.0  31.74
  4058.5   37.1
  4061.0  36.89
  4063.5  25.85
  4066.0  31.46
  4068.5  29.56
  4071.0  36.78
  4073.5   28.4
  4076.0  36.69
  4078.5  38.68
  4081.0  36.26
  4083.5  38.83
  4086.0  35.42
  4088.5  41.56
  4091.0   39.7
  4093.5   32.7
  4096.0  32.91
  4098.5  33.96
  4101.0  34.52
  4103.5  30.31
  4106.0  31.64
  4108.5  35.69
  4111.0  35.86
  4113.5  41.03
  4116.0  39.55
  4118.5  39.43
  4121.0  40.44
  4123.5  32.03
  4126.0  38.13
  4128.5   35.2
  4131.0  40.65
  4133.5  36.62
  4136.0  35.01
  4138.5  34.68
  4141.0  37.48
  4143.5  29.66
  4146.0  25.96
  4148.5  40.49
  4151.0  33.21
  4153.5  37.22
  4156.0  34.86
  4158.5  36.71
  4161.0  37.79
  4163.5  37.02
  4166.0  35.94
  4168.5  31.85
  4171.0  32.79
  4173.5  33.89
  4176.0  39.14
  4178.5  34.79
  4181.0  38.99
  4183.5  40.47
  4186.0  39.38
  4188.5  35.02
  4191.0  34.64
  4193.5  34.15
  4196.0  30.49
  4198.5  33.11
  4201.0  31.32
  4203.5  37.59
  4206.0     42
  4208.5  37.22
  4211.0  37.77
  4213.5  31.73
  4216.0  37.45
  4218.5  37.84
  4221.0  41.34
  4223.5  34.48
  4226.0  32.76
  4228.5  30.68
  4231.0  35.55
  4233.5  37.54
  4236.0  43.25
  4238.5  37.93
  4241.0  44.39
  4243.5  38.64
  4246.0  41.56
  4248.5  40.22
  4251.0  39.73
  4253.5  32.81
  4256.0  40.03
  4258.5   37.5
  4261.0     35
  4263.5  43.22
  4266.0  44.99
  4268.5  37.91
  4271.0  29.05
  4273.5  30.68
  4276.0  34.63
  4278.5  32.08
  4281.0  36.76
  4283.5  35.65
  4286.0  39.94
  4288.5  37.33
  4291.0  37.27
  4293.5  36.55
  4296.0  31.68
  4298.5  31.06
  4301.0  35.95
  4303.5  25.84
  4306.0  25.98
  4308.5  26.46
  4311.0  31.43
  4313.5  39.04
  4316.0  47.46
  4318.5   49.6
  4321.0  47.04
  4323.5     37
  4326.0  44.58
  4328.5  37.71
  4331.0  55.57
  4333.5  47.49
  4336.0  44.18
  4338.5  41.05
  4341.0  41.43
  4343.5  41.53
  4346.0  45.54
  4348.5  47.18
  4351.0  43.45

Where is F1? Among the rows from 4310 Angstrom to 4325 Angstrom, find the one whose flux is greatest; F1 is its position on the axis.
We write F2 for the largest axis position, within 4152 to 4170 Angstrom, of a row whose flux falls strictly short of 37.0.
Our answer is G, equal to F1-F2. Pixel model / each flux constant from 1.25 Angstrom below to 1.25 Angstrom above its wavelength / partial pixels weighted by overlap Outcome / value 150 Angstrom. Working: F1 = 4318.5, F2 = 4168.5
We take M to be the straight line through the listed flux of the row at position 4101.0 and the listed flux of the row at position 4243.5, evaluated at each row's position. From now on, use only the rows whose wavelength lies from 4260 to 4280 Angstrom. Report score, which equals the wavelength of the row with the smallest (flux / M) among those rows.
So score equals 4271.0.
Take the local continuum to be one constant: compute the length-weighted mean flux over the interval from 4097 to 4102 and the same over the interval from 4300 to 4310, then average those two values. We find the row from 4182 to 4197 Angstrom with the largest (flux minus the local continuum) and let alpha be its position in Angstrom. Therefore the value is 4183.5 Angstrom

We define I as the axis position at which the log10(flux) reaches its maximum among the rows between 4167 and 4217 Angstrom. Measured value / 4206.0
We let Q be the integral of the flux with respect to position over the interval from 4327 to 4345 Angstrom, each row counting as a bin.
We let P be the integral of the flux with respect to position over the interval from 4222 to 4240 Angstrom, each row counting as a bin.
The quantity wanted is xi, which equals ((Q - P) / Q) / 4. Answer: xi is 0.04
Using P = 652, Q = 795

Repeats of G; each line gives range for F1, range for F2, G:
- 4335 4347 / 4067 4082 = 265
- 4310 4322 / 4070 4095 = 225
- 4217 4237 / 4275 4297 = -60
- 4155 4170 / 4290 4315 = -150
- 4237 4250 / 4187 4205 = 40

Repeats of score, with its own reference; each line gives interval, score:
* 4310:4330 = 4311.0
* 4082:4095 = 4093.5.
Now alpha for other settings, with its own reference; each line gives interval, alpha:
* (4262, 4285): 4266.0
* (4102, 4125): 4113.5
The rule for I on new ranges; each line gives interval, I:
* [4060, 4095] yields 4088.5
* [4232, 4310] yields 4266.0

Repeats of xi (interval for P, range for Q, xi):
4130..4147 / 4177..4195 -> 0.03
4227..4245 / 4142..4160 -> -0.03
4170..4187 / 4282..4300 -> 0.00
